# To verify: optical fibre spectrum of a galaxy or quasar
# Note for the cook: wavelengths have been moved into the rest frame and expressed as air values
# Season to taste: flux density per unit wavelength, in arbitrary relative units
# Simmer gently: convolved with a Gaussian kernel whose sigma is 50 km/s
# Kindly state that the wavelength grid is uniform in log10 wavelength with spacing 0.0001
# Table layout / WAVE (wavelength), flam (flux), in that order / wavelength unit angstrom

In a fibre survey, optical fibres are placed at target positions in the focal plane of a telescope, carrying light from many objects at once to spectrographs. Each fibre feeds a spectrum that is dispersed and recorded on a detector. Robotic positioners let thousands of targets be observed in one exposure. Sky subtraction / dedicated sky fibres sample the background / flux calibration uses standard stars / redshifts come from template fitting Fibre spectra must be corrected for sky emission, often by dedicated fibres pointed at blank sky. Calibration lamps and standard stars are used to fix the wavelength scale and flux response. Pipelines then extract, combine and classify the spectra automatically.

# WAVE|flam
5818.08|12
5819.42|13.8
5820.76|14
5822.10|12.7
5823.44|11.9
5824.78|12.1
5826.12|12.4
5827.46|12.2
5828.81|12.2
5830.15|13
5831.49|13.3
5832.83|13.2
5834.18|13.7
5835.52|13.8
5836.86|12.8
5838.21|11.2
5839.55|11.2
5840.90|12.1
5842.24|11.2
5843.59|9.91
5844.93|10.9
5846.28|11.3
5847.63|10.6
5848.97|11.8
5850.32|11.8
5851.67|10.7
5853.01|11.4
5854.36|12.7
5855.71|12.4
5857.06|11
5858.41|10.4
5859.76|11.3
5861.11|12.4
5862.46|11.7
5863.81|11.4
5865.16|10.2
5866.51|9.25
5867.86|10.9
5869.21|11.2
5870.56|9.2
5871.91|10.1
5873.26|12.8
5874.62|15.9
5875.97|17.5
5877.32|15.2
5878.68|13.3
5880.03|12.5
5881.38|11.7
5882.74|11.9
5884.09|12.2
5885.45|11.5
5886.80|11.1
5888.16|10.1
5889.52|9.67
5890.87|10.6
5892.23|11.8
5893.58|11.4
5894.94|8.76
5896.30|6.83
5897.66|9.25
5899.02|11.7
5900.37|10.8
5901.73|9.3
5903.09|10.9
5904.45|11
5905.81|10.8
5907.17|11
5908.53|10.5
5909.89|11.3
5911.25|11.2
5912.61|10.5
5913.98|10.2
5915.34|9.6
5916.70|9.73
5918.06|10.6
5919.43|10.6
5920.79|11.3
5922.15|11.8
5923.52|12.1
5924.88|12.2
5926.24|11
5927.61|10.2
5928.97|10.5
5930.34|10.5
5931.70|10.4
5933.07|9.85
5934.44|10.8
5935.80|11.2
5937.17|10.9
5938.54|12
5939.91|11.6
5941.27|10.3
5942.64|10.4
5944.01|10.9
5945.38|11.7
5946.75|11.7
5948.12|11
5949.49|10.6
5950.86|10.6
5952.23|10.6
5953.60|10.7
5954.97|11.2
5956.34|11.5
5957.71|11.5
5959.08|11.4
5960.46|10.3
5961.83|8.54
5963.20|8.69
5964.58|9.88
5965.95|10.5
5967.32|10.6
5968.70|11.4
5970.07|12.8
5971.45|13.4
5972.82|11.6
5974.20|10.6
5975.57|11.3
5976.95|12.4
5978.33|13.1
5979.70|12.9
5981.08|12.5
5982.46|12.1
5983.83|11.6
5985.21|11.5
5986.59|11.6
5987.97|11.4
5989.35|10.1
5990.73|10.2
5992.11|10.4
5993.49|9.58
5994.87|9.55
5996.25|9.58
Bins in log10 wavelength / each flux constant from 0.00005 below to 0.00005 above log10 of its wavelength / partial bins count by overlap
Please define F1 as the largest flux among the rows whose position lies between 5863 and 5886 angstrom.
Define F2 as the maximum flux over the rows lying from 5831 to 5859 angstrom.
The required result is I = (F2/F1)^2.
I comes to 0.6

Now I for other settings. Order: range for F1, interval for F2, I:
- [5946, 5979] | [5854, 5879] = 1.7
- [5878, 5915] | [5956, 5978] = 1.0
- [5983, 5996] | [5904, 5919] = 0.9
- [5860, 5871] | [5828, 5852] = 1.2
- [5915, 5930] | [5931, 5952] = 1.0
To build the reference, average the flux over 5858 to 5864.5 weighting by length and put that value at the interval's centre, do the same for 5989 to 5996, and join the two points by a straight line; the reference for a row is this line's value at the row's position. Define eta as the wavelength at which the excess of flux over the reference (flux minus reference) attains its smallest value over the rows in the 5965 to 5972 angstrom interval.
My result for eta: 5965.95 angstrom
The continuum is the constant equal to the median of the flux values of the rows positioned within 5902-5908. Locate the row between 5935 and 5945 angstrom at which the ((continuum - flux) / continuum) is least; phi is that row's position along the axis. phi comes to 5938.54 angstrom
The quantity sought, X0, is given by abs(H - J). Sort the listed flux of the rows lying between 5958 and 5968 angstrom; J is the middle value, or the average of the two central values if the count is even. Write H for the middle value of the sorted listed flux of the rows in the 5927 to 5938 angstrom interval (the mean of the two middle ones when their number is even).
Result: 0.2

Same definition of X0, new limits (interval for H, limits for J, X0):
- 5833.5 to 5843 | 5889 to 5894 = 1.1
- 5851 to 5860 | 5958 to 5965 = 1.4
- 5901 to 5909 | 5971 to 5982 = 1.6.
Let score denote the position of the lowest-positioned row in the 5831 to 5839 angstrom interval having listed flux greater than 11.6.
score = 5831.49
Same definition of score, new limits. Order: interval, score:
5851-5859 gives 5854.36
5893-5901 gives 5899.02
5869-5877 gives 5873.26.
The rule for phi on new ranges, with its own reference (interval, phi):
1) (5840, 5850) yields 5840.90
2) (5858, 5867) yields 5861.11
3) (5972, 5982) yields 5978.33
